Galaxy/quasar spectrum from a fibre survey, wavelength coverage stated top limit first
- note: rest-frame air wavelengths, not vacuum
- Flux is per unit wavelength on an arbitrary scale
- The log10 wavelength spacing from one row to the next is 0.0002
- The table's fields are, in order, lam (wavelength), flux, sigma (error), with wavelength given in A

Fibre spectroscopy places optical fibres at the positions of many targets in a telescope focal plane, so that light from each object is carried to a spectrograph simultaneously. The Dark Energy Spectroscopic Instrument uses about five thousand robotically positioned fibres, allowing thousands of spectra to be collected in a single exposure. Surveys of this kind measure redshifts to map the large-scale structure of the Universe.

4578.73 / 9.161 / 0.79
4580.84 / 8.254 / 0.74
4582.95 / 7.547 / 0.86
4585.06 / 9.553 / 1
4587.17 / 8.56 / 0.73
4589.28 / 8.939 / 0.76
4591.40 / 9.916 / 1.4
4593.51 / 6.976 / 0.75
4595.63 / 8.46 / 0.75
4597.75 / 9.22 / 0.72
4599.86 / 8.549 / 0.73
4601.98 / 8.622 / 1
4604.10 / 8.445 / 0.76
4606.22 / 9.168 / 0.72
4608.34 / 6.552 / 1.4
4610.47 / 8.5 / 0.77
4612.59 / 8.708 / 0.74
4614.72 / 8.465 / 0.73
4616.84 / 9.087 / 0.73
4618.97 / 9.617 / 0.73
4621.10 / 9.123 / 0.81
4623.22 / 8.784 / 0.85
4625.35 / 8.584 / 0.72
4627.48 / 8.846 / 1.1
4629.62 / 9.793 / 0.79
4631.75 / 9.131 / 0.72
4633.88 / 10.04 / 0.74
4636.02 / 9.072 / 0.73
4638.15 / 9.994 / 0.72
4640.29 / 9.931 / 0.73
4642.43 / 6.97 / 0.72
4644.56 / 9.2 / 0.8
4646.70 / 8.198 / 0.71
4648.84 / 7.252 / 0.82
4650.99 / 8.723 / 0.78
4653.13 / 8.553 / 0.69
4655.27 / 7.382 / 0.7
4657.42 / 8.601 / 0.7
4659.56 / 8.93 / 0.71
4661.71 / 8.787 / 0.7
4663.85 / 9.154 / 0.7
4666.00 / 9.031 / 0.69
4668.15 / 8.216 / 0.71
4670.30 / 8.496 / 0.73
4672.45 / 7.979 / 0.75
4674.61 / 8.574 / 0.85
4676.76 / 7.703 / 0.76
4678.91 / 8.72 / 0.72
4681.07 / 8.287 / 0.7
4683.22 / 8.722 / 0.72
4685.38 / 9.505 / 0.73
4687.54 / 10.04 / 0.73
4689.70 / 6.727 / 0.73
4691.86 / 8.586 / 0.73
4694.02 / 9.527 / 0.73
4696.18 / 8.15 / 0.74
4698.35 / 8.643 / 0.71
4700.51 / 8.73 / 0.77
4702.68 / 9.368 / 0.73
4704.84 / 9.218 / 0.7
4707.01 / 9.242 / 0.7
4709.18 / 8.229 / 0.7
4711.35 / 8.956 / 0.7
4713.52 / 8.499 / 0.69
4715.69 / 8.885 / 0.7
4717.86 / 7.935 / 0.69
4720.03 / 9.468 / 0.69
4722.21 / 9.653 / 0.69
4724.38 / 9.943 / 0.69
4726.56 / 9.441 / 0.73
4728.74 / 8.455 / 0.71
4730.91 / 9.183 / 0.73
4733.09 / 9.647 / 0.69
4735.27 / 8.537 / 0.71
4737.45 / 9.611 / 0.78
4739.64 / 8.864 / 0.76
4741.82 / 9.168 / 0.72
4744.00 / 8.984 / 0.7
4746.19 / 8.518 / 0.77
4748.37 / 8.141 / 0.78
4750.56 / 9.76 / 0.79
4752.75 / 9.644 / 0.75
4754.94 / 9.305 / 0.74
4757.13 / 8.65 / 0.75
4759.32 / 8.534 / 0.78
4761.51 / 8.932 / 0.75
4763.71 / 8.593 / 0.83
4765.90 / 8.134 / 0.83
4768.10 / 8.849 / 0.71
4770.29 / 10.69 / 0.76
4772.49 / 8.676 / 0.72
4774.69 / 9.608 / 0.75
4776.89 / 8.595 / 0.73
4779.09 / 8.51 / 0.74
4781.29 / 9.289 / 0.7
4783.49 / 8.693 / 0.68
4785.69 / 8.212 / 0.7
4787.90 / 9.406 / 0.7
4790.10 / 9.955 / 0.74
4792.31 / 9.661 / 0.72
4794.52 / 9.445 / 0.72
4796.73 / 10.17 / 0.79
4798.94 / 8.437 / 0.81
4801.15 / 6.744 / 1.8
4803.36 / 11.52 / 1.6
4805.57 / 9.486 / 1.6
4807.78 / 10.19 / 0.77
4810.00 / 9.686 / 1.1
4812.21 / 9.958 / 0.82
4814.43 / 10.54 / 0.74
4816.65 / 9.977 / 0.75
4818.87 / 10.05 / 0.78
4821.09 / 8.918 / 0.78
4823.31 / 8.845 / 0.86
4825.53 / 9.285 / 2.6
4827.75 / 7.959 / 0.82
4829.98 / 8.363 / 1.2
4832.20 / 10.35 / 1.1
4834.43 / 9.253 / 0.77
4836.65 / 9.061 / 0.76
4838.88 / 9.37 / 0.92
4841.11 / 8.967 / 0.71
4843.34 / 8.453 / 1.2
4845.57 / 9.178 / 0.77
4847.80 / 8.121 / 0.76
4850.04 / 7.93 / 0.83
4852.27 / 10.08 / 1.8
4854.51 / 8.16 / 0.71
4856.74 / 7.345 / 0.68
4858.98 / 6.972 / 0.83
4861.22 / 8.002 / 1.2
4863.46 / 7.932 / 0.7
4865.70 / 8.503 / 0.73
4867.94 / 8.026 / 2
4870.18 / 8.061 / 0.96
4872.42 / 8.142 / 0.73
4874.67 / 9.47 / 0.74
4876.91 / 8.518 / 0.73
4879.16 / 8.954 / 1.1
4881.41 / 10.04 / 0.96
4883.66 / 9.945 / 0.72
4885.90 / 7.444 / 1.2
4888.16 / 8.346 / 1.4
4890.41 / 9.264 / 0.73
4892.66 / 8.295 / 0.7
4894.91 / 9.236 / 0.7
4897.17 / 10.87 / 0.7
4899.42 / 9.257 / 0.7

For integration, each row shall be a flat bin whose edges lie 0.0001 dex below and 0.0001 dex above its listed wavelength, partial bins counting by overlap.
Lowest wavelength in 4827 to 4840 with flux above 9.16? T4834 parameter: 4832.20 A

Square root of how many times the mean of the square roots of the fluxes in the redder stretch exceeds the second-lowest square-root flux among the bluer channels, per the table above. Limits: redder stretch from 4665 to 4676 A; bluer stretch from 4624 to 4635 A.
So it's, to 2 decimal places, 0.99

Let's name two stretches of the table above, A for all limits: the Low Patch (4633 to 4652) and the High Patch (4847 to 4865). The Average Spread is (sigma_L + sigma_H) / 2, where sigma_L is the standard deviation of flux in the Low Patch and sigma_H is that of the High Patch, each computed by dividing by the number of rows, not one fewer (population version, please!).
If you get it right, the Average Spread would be 0.97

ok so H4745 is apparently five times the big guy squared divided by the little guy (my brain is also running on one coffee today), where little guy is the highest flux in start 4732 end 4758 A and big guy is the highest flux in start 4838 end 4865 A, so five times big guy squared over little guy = 52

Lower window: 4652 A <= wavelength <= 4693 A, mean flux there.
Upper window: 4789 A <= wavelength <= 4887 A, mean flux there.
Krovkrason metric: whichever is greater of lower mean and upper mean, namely 8.99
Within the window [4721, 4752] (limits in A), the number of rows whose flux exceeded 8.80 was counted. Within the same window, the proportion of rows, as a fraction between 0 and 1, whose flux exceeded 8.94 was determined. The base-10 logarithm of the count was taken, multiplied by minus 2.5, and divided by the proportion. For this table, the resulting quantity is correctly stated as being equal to -3.9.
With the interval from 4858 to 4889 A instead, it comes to -5.3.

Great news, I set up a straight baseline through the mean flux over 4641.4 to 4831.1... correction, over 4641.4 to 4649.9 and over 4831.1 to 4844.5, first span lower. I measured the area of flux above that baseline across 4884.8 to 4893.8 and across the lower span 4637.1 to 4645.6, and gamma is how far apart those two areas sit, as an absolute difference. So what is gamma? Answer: 21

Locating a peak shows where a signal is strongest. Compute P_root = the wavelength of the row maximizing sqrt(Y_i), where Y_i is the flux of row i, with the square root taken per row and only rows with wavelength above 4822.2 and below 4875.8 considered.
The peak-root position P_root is 4832.20 A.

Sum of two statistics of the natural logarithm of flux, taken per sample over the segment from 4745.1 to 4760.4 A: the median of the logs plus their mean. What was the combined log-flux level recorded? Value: 4.35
